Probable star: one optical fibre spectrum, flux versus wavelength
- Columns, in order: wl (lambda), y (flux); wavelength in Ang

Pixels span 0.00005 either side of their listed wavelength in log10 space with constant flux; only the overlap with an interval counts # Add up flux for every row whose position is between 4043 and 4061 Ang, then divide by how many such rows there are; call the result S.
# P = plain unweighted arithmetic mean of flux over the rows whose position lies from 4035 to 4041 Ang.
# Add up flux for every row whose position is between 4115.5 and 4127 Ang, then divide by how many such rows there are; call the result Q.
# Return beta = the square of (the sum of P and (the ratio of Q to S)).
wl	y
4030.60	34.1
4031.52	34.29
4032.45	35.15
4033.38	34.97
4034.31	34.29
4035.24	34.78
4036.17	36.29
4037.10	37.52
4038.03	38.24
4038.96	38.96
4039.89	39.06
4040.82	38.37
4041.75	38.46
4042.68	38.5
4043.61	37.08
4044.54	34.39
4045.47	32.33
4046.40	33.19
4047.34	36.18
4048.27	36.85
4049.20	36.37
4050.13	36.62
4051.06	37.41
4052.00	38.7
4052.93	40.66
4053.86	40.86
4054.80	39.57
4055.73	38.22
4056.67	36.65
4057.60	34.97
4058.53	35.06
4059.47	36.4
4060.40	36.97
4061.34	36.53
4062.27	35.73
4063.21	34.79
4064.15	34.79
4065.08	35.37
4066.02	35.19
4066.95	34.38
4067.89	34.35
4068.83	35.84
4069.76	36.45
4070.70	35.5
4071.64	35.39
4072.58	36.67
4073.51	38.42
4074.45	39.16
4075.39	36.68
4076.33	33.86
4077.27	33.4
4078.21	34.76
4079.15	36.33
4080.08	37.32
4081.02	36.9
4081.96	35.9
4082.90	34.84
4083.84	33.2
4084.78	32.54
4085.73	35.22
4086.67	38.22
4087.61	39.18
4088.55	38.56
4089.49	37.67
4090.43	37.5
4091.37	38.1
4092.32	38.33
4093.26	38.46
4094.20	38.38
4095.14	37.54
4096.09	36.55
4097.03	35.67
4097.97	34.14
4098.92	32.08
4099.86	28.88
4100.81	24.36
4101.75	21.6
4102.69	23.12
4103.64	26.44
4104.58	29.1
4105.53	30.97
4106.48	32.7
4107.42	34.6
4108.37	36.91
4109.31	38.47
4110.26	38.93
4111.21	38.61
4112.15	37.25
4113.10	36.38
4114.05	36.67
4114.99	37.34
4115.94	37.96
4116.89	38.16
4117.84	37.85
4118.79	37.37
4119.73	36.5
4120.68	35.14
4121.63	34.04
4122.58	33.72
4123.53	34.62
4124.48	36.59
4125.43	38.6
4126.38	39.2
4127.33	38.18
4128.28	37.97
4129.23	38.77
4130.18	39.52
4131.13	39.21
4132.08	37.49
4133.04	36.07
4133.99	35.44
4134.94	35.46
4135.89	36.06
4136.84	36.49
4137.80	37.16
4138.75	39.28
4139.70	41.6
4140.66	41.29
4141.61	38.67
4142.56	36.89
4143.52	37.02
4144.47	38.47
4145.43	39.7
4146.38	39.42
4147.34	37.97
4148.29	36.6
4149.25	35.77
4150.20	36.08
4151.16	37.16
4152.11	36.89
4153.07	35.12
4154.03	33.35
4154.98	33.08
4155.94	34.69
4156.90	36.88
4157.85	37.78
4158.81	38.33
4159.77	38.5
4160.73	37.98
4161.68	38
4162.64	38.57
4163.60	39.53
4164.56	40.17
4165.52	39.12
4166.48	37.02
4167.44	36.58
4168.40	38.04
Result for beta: 1490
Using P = 37.6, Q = 36.6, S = 36.8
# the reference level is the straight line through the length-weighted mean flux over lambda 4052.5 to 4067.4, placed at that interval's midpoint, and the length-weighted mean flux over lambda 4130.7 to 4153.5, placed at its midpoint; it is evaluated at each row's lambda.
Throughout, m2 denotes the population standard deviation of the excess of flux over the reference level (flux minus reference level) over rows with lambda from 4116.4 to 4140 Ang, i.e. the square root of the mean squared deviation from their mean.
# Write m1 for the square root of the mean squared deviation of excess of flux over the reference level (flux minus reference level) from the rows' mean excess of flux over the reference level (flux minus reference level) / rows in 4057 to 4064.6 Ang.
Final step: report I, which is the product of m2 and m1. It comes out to 2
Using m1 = 0.8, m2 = 1.9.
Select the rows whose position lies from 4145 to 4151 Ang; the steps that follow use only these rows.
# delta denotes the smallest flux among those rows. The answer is 35.77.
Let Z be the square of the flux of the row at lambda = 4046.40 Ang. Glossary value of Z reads 1102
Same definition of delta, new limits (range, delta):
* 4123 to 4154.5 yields 33.35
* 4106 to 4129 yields 32.7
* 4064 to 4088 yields 32.54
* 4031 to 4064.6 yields 32.33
